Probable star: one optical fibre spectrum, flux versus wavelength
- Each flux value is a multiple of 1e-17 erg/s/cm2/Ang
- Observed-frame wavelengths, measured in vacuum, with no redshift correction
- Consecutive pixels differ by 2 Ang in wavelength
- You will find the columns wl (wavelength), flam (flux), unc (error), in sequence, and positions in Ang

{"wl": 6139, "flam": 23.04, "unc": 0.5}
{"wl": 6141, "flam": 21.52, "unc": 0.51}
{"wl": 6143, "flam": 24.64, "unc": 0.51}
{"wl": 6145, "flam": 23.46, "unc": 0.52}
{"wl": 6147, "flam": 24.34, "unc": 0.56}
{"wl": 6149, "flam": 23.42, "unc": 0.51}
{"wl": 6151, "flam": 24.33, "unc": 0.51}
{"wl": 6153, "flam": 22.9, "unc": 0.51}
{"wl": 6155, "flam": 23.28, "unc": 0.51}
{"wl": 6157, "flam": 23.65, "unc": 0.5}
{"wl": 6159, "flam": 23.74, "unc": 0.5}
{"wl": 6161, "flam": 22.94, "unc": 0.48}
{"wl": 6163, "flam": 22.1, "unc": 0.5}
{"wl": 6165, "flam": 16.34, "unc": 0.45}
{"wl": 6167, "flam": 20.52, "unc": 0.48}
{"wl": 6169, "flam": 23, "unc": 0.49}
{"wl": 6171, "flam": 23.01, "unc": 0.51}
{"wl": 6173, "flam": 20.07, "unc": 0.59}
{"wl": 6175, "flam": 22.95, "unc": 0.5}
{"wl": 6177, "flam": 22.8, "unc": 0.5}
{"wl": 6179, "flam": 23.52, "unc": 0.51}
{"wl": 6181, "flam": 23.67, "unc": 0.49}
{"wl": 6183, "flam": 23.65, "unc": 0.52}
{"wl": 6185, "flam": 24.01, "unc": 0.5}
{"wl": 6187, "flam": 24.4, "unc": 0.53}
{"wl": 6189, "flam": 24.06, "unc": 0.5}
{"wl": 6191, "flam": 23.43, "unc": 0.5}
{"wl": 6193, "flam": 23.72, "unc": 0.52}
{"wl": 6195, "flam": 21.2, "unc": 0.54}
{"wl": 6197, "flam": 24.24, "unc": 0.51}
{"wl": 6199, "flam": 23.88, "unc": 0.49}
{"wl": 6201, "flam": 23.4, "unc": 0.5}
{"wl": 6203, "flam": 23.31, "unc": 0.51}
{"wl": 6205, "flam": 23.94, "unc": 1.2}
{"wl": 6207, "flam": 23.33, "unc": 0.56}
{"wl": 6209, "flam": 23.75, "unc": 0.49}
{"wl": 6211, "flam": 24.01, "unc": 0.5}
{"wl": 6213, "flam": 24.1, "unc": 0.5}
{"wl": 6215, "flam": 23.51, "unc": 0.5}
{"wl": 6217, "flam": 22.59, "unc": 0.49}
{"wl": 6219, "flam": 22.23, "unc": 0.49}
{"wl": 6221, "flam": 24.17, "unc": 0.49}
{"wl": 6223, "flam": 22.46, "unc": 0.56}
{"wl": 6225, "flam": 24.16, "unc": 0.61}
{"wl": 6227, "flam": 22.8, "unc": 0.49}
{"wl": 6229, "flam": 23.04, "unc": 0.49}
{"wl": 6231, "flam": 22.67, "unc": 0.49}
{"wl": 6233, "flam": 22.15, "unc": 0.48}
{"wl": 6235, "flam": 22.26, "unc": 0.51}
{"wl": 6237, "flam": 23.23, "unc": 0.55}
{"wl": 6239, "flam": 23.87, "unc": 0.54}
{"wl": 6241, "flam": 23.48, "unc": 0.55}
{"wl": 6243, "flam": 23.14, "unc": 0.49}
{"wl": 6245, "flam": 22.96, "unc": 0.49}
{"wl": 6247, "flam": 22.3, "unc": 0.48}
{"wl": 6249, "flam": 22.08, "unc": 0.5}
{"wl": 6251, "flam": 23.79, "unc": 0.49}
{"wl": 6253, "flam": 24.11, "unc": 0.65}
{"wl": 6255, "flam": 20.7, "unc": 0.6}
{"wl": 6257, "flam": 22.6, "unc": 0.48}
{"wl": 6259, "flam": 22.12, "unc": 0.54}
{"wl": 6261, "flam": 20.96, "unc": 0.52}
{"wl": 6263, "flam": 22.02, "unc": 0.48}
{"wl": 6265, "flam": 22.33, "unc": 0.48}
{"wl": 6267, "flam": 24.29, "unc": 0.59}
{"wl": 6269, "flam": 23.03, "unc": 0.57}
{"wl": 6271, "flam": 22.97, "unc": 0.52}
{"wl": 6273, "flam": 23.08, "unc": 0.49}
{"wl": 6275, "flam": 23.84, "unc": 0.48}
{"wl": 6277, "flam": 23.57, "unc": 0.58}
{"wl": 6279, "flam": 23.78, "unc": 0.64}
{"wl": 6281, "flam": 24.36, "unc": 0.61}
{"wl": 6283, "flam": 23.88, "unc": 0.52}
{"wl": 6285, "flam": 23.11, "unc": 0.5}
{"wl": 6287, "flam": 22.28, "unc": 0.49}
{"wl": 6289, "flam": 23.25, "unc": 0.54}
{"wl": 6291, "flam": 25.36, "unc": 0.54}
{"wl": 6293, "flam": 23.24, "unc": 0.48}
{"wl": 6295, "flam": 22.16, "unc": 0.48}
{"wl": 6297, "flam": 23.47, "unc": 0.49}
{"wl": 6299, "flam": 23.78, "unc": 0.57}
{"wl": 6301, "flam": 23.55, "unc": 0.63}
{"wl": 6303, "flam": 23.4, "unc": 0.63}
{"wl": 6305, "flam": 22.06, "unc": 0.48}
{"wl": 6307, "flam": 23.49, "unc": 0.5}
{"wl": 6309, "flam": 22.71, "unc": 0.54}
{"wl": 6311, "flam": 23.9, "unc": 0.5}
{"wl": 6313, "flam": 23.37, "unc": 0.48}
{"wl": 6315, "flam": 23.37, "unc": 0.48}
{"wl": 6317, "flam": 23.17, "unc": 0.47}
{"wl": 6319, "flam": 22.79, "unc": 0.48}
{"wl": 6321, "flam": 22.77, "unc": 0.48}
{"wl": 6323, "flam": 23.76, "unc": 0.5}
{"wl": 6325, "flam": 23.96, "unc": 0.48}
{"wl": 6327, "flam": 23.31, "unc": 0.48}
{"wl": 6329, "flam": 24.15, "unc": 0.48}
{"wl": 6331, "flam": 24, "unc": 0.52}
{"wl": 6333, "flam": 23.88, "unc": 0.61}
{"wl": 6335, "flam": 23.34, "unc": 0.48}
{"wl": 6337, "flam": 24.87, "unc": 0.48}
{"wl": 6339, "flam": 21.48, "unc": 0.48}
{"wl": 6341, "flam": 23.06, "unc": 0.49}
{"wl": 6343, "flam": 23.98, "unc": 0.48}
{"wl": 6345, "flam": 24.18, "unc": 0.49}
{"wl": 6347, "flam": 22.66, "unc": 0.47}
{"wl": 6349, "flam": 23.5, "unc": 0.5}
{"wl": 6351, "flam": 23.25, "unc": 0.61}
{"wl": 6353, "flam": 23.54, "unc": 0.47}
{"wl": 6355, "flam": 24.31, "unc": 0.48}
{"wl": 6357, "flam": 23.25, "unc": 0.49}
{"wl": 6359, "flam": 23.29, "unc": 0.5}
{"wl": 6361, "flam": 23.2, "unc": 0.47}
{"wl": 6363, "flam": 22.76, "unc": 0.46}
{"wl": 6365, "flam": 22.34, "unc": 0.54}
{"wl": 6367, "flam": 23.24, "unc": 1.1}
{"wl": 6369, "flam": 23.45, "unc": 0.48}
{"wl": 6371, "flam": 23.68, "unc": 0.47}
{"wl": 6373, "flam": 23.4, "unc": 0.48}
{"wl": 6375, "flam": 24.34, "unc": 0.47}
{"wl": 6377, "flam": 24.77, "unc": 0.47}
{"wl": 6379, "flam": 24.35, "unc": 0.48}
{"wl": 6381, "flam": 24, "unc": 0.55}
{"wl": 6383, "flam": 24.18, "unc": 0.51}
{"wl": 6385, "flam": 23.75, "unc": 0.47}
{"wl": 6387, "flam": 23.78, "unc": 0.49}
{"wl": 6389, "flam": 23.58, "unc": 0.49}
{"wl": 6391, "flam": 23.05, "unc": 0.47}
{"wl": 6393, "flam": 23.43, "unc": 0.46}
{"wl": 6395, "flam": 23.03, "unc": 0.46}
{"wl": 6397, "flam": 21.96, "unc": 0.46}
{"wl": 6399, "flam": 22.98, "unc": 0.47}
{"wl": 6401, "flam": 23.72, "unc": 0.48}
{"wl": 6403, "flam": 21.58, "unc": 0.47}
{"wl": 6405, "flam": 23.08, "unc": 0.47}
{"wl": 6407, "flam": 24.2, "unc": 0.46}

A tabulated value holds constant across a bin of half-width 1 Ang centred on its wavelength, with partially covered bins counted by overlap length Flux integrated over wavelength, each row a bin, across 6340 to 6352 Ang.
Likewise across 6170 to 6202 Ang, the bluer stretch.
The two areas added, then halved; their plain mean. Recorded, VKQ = 513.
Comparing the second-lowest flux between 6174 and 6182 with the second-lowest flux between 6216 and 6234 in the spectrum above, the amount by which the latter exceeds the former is -0.72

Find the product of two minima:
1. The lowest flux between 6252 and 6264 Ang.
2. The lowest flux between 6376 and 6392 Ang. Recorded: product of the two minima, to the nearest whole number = 477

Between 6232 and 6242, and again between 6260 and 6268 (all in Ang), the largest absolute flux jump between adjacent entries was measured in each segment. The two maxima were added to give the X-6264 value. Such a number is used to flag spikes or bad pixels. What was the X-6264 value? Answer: 2.9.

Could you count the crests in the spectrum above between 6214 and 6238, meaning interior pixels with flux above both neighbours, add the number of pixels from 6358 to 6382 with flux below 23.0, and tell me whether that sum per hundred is 0.0500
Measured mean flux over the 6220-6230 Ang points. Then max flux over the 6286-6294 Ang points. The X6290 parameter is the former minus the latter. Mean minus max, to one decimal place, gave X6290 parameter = -2.0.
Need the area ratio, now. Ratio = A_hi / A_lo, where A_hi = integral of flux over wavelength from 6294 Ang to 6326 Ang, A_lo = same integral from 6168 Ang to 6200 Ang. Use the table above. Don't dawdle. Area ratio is 1.00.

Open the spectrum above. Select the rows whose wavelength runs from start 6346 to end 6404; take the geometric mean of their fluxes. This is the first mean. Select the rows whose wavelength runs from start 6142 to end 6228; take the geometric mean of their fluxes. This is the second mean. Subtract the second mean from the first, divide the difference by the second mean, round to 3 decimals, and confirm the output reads 0.013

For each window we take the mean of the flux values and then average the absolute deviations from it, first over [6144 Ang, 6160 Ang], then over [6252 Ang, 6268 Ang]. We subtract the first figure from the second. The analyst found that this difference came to 0.58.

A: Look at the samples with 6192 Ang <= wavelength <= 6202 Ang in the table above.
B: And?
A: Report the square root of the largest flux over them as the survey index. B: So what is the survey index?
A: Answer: 4.923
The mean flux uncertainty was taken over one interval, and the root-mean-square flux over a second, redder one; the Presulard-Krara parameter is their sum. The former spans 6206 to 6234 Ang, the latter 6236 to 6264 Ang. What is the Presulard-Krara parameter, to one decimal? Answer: 23.2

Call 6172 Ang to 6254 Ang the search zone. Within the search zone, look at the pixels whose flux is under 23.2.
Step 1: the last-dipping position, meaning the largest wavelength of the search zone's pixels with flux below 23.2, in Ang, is 6249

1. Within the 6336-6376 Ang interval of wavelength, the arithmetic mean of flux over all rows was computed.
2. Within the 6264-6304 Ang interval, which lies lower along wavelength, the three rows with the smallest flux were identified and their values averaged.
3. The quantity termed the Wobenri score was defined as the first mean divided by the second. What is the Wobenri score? 1.05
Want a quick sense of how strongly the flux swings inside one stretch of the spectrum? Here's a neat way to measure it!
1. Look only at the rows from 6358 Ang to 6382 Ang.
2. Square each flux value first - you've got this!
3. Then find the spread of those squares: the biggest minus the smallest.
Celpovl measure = 114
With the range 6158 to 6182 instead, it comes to 297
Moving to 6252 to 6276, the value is 162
